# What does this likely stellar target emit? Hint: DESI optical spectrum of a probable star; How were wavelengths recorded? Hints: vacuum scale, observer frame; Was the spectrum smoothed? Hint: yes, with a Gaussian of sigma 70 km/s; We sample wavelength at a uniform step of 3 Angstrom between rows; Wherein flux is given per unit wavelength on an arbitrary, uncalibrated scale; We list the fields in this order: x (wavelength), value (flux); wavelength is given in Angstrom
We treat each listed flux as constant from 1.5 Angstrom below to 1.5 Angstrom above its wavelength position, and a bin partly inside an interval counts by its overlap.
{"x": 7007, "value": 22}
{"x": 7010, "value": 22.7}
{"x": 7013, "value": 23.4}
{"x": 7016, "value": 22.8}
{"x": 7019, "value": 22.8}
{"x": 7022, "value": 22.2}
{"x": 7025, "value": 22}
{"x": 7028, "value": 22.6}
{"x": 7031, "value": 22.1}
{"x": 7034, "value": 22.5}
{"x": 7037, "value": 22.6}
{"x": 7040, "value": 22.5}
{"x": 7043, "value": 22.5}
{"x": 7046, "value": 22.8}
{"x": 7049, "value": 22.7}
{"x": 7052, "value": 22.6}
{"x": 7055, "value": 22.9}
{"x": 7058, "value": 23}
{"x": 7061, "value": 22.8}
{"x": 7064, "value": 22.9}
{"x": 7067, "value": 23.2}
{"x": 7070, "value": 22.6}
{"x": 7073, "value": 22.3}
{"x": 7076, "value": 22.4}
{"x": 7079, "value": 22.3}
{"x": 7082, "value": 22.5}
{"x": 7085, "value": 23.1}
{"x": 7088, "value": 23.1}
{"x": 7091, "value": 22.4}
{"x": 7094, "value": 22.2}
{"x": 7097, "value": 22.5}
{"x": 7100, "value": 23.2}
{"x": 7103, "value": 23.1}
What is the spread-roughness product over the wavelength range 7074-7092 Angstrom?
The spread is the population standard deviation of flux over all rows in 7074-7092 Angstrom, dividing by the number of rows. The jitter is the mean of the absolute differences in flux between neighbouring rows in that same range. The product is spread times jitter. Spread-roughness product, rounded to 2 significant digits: 0.11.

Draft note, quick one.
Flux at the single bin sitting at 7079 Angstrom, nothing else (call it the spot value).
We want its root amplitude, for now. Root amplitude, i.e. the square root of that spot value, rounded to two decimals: 4.72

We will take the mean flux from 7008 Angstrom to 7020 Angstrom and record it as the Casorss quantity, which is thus 22.9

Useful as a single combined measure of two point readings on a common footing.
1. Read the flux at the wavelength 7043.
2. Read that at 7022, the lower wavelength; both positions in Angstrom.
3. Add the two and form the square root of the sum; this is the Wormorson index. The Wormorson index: 6.69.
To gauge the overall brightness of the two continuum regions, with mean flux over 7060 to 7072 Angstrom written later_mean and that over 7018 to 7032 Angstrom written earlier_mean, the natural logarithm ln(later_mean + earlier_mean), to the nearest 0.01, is 3.81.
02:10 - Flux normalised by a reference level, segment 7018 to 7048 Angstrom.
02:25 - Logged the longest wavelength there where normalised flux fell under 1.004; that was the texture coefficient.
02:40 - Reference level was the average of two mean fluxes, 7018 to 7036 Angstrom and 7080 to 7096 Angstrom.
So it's 7043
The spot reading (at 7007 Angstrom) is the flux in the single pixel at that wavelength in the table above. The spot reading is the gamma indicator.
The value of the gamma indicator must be 22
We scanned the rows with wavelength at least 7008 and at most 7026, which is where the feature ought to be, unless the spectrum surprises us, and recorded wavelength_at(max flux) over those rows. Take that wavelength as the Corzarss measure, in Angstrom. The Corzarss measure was 7013 Angstrom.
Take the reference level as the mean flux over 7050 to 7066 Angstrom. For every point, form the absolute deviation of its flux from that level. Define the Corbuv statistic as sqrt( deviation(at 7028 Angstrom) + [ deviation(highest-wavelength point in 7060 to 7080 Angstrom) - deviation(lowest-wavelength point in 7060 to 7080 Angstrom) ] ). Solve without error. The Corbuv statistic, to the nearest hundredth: 0.86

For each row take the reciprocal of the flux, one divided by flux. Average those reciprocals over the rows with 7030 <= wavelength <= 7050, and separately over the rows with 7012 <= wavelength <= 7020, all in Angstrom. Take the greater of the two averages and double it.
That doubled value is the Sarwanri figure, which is 0.0888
